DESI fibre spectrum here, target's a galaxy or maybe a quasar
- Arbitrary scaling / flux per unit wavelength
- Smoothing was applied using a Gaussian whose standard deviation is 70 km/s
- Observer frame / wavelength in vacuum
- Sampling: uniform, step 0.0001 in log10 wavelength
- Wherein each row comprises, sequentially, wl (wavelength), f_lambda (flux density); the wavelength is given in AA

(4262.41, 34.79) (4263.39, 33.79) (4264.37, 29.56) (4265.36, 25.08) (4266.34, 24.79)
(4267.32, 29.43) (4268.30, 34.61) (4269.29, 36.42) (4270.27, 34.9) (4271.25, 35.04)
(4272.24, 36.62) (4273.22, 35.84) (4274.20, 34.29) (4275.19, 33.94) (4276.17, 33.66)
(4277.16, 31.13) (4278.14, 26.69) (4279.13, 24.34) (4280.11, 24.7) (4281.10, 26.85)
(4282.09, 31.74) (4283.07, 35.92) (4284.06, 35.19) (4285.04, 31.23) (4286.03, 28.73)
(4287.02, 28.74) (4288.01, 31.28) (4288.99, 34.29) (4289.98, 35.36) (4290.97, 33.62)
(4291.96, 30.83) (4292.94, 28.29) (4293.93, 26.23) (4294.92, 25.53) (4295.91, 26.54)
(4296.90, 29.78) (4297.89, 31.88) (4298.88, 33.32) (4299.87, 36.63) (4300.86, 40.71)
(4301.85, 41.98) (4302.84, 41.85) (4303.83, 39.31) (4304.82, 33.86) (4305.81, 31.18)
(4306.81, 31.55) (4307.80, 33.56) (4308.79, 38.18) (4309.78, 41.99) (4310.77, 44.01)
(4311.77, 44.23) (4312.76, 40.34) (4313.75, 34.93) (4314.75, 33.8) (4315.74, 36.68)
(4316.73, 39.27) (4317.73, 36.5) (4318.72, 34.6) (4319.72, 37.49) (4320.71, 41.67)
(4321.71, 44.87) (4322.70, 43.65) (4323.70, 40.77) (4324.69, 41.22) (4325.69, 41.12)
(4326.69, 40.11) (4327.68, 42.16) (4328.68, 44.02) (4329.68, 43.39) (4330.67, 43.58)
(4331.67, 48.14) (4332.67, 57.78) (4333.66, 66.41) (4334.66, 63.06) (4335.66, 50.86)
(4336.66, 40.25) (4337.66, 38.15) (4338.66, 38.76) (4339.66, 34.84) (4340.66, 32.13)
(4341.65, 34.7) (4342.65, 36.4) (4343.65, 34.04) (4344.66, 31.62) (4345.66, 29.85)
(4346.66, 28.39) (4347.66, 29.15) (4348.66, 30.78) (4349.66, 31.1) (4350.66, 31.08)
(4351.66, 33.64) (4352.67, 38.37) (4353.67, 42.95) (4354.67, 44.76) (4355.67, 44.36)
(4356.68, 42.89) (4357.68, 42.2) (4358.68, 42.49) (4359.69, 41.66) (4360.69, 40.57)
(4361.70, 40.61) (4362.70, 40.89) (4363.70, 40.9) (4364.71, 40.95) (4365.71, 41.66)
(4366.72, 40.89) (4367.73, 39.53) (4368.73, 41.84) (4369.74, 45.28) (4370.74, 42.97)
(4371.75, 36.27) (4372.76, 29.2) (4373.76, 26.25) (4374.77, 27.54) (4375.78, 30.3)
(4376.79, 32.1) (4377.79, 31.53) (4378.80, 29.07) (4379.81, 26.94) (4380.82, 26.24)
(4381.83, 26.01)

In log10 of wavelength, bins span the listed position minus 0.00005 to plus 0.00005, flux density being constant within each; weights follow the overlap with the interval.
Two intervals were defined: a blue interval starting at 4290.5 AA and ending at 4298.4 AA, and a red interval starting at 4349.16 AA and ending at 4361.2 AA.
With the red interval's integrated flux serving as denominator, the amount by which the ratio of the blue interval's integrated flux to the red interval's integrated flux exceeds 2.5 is -2.02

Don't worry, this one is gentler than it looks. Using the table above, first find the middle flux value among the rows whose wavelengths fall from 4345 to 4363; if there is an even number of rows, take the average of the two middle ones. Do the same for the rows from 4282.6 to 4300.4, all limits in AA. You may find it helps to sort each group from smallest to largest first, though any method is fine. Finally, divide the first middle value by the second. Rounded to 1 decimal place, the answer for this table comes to 1.3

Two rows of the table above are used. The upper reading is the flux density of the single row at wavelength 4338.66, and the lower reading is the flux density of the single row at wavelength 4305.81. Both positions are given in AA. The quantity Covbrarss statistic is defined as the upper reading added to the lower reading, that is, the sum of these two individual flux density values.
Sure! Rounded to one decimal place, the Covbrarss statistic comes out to 69.9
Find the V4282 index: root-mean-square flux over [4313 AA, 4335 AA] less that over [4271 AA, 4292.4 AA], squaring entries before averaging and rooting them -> 12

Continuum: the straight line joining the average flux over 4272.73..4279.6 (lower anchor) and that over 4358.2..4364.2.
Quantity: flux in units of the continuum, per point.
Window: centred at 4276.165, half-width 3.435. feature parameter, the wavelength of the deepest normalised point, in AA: 4279.13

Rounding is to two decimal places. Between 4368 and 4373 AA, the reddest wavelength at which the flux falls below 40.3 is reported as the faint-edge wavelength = 4372.76 AA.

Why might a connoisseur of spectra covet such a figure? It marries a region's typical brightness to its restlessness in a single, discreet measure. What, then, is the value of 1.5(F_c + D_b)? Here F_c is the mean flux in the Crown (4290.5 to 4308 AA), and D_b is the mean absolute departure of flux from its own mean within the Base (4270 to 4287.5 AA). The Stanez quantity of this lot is 55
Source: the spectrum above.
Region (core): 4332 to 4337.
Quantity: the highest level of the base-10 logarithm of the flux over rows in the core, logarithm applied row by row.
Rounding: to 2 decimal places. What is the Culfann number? 1.82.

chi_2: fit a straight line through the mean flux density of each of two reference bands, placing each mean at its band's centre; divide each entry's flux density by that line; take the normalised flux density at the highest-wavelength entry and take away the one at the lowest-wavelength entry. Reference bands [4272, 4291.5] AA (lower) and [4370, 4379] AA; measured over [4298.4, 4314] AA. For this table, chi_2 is 0.05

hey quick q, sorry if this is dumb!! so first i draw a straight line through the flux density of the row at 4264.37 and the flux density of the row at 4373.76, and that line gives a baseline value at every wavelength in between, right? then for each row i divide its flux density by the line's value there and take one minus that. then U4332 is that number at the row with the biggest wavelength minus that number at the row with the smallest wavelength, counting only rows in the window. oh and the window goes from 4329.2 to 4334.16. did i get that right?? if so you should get -0.8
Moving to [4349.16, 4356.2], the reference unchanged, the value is -0.5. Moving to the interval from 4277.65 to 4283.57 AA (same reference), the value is -0.3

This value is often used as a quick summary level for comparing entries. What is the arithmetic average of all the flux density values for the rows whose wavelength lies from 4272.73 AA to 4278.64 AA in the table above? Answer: 32.6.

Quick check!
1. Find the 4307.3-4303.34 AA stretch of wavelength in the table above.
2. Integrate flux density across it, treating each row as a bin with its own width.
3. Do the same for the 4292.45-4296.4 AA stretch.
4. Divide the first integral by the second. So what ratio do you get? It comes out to 1.28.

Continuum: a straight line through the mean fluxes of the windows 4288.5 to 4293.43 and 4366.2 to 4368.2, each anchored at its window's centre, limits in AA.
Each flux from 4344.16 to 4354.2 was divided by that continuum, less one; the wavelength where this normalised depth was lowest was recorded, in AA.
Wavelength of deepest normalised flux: 4346.66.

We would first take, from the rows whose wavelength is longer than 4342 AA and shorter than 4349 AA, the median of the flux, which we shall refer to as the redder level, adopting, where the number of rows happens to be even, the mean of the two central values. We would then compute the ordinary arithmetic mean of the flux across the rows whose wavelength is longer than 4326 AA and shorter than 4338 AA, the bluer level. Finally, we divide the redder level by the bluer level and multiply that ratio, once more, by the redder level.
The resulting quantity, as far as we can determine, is 20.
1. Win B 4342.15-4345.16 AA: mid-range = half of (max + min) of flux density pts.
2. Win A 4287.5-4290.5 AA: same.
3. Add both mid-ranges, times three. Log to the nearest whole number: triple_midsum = 202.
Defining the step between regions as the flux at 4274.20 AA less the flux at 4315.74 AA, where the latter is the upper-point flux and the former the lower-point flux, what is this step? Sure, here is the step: -2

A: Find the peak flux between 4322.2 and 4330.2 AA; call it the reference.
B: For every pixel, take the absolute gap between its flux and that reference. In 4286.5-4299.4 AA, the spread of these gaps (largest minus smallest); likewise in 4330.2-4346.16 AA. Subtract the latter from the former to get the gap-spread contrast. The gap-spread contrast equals -12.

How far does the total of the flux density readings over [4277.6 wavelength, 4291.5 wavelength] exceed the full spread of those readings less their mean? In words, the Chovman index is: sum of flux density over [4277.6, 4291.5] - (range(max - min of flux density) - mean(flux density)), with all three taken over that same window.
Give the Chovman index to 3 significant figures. 448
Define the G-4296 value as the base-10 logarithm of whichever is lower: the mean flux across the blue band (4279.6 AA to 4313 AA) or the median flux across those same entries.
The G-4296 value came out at 1.52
